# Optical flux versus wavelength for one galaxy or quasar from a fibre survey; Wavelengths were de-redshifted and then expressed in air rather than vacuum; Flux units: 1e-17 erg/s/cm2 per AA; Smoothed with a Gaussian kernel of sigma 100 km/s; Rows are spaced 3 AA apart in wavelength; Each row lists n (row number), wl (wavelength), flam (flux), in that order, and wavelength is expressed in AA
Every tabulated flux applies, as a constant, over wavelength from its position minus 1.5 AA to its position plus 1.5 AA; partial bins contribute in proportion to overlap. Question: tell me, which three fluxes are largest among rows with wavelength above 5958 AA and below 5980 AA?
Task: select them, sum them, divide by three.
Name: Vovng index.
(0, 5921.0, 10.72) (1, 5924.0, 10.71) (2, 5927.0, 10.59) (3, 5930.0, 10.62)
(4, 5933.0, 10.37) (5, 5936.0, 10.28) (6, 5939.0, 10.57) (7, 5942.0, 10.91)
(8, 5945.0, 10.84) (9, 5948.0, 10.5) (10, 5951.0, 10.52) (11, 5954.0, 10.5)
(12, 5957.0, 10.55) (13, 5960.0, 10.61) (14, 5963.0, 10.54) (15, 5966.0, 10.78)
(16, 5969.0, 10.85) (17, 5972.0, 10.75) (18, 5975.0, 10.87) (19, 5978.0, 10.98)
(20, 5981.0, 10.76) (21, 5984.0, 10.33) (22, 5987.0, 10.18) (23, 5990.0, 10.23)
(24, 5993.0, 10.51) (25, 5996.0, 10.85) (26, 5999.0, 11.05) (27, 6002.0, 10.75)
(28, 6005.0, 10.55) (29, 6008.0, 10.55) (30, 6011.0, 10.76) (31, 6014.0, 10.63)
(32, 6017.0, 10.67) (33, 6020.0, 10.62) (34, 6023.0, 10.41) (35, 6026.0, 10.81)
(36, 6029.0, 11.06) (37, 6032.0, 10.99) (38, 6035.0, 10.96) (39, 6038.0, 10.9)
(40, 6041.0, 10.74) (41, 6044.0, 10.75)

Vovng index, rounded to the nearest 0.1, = 10.9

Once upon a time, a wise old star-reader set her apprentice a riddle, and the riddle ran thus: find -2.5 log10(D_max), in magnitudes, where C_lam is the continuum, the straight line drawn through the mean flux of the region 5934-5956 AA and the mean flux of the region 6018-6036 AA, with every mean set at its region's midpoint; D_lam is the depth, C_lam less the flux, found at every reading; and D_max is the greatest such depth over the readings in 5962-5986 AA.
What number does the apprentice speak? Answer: 1.1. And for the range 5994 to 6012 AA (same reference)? 1.7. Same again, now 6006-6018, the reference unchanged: 1.7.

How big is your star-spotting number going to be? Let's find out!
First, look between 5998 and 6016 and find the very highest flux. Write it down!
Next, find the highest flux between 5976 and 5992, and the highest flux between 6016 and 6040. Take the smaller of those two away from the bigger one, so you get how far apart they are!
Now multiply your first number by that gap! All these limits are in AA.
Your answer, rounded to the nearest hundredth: 0.88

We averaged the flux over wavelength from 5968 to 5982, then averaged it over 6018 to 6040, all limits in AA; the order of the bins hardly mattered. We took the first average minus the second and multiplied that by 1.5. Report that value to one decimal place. 0.0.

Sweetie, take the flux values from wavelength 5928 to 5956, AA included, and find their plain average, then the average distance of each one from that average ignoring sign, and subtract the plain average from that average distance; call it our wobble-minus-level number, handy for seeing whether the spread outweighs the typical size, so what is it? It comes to -10.4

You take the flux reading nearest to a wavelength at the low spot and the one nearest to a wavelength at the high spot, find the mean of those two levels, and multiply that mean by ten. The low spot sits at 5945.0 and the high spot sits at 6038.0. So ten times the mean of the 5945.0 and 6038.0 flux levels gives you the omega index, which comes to 109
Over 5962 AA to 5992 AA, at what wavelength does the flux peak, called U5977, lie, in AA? 5978.0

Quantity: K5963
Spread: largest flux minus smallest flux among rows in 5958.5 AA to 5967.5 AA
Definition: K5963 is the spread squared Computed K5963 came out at 0.06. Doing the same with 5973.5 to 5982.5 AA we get 0.05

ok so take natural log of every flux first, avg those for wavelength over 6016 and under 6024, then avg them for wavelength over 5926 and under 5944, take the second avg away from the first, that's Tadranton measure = 0.001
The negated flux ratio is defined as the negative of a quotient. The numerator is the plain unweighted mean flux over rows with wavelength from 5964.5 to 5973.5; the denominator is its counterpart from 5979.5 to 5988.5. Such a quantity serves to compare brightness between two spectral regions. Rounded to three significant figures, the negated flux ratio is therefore -1.04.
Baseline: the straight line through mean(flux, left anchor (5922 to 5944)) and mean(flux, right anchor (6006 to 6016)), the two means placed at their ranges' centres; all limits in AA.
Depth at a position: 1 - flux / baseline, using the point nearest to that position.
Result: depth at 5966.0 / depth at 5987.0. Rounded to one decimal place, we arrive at -0.4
